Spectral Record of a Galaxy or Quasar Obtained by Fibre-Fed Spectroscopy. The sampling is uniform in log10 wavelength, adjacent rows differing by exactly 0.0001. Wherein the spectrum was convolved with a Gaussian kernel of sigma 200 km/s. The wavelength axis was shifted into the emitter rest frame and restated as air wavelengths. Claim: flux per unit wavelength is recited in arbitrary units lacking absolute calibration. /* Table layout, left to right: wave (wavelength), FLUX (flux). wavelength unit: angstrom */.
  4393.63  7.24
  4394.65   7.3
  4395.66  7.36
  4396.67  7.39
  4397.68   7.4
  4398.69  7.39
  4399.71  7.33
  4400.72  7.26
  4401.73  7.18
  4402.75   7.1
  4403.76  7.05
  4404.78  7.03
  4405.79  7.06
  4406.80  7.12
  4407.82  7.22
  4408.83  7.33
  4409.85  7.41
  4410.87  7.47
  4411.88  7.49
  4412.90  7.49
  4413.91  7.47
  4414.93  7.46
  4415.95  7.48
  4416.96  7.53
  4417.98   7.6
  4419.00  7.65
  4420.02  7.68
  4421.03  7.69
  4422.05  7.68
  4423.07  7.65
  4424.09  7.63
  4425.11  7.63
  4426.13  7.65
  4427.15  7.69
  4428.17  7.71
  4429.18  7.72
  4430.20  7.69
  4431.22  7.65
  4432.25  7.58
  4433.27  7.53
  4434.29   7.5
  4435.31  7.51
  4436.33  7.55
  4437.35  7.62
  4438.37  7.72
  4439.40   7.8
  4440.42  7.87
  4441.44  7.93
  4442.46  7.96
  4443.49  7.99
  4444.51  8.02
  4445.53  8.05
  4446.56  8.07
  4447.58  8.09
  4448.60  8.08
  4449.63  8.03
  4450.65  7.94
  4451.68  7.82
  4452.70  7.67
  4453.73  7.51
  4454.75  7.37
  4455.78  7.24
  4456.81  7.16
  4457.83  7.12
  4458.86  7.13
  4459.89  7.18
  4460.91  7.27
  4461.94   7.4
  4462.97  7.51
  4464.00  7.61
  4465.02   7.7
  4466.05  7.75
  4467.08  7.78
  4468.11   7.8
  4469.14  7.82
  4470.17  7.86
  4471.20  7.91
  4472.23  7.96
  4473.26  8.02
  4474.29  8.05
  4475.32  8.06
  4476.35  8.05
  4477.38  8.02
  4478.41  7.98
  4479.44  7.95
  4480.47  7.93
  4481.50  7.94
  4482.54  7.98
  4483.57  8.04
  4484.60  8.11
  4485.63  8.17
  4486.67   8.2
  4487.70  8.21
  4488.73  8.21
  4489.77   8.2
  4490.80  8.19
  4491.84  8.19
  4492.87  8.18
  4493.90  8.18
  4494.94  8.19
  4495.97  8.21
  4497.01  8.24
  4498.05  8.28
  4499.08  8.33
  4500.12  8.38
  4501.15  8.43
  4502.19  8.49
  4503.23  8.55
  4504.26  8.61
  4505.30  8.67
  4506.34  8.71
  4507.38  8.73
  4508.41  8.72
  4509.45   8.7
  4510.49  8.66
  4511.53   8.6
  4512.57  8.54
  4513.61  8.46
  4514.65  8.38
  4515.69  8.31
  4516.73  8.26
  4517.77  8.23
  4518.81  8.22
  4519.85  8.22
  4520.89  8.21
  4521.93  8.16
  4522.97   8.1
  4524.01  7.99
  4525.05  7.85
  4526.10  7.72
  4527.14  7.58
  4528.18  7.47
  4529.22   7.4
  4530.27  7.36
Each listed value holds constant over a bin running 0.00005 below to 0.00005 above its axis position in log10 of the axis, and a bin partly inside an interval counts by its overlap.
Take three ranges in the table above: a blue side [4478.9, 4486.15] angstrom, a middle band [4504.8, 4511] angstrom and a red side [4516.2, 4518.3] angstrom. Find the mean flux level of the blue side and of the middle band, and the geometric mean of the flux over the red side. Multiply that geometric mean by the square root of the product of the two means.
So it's 68.9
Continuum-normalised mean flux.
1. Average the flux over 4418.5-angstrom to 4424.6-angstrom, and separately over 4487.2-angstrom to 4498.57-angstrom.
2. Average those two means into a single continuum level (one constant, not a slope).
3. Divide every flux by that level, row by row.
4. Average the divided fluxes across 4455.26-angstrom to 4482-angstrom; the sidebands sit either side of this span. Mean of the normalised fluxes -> 0.97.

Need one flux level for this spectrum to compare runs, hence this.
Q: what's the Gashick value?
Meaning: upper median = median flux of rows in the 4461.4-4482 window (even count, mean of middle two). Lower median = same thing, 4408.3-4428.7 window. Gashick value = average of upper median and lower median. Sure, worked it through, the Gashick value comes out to 7.8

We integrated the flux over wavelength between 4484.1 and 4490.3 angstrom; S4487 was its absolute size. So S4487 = 51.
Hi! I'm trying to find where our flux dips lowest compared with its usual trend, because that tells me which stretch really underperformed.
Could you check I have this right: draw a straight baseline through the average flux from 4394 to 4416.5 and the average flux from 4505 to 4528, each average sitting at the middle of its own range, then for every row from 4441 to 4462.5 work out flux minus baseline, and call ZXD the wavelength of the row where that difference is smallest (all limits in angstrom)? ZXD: 4457.83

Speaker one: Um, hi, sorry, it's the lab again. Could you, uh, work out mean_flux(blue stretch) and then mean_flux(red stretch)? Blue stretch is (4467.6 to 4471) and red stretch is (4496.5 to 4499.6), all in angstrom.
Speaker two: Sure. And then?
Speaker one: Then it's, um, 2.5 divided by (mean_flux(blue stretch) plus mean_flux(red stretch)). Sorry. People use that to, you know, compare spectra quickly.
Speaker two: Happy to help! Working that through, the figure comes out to 0.155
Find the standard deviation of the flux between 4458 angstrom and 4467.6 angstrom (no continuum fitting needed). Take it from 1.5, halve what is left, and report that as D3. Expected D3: 0.63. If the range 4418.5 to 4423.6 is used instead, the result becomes 0.74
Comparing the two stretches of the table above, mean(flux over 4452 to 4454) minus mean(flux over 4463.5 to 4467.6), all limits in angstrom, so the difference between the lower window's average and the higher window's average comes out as -0.1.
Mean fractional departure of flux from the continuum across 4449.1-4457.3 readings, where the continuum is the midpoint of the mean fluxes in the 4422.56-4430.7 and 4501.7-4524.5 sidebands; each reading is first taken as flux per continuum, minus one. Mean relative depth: -0.06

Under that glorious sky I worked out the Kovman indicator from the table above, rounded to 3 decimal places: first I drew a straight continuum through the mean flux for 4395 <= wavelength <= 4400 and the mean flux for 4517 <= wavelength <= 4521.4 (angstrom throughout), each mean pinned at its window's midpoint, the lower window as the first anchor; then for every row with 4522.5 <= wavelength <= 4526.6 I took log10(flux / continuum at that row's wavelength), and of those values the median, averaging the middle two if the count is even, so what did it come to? -0.018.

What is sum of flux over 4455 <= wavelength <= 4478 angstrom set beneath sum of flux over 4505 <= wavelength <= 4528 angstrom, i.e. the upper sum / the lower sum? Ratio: 1.087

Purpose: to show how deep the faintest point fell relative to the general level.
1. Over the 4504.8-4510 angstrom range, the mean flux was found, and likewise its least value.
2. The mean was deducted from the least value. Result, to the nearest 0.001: -0.036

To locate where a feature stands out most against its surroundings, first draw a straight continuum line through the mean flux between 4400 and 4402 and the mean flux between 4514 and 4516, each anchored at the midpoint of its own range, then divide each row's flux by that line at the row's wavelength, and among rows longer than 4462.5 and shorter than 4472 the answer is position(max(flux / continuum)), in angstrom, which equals 4471.20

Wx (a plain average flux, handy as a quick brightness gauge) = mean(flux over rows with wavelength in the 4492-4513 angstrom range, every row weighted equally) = 8.5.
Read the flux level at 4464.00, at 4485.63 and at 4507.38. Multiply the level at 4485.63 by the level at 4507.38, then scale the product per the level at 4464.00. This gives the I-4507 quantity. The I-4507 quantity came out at 9.4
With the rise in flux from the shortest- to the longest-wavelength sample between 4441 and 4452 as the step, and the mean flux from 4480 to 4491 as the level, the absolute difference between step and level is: 8.2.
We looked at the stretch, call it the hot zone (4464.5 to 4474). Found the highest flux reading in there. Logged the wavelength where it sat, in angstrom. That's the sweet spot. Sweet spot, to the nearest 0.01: 4473.26 angstrom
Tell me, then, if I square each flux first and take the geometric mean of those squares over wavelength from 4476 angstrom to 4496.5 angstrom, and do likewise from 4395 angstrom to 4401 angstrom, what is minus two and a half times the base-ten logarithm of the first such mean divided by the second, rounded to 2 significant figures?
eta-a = -0.21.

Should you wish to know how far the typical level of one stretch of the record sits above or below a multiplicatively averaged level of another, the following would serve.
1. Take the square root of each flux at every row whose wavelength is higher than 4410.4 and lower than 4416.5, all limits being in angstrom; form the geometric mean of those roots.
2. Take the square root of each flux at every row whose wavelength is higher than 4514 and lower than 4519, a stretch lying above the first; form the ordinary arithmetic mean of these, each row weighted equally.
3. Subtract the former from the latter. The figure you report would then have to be 0.14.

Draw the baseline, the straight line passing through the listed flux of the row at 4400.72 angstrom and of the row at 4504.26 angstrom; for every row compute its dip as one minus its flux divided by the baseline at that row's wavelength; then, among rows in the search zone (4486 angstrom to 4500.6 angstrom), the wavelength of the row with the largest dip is 4494.94 angstrom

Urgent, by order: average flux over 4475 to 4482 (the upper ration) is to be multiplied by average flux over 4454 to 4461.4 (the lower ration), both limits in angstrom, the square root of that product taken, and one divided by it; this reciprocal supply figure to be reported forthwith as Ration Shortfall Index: 0.132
